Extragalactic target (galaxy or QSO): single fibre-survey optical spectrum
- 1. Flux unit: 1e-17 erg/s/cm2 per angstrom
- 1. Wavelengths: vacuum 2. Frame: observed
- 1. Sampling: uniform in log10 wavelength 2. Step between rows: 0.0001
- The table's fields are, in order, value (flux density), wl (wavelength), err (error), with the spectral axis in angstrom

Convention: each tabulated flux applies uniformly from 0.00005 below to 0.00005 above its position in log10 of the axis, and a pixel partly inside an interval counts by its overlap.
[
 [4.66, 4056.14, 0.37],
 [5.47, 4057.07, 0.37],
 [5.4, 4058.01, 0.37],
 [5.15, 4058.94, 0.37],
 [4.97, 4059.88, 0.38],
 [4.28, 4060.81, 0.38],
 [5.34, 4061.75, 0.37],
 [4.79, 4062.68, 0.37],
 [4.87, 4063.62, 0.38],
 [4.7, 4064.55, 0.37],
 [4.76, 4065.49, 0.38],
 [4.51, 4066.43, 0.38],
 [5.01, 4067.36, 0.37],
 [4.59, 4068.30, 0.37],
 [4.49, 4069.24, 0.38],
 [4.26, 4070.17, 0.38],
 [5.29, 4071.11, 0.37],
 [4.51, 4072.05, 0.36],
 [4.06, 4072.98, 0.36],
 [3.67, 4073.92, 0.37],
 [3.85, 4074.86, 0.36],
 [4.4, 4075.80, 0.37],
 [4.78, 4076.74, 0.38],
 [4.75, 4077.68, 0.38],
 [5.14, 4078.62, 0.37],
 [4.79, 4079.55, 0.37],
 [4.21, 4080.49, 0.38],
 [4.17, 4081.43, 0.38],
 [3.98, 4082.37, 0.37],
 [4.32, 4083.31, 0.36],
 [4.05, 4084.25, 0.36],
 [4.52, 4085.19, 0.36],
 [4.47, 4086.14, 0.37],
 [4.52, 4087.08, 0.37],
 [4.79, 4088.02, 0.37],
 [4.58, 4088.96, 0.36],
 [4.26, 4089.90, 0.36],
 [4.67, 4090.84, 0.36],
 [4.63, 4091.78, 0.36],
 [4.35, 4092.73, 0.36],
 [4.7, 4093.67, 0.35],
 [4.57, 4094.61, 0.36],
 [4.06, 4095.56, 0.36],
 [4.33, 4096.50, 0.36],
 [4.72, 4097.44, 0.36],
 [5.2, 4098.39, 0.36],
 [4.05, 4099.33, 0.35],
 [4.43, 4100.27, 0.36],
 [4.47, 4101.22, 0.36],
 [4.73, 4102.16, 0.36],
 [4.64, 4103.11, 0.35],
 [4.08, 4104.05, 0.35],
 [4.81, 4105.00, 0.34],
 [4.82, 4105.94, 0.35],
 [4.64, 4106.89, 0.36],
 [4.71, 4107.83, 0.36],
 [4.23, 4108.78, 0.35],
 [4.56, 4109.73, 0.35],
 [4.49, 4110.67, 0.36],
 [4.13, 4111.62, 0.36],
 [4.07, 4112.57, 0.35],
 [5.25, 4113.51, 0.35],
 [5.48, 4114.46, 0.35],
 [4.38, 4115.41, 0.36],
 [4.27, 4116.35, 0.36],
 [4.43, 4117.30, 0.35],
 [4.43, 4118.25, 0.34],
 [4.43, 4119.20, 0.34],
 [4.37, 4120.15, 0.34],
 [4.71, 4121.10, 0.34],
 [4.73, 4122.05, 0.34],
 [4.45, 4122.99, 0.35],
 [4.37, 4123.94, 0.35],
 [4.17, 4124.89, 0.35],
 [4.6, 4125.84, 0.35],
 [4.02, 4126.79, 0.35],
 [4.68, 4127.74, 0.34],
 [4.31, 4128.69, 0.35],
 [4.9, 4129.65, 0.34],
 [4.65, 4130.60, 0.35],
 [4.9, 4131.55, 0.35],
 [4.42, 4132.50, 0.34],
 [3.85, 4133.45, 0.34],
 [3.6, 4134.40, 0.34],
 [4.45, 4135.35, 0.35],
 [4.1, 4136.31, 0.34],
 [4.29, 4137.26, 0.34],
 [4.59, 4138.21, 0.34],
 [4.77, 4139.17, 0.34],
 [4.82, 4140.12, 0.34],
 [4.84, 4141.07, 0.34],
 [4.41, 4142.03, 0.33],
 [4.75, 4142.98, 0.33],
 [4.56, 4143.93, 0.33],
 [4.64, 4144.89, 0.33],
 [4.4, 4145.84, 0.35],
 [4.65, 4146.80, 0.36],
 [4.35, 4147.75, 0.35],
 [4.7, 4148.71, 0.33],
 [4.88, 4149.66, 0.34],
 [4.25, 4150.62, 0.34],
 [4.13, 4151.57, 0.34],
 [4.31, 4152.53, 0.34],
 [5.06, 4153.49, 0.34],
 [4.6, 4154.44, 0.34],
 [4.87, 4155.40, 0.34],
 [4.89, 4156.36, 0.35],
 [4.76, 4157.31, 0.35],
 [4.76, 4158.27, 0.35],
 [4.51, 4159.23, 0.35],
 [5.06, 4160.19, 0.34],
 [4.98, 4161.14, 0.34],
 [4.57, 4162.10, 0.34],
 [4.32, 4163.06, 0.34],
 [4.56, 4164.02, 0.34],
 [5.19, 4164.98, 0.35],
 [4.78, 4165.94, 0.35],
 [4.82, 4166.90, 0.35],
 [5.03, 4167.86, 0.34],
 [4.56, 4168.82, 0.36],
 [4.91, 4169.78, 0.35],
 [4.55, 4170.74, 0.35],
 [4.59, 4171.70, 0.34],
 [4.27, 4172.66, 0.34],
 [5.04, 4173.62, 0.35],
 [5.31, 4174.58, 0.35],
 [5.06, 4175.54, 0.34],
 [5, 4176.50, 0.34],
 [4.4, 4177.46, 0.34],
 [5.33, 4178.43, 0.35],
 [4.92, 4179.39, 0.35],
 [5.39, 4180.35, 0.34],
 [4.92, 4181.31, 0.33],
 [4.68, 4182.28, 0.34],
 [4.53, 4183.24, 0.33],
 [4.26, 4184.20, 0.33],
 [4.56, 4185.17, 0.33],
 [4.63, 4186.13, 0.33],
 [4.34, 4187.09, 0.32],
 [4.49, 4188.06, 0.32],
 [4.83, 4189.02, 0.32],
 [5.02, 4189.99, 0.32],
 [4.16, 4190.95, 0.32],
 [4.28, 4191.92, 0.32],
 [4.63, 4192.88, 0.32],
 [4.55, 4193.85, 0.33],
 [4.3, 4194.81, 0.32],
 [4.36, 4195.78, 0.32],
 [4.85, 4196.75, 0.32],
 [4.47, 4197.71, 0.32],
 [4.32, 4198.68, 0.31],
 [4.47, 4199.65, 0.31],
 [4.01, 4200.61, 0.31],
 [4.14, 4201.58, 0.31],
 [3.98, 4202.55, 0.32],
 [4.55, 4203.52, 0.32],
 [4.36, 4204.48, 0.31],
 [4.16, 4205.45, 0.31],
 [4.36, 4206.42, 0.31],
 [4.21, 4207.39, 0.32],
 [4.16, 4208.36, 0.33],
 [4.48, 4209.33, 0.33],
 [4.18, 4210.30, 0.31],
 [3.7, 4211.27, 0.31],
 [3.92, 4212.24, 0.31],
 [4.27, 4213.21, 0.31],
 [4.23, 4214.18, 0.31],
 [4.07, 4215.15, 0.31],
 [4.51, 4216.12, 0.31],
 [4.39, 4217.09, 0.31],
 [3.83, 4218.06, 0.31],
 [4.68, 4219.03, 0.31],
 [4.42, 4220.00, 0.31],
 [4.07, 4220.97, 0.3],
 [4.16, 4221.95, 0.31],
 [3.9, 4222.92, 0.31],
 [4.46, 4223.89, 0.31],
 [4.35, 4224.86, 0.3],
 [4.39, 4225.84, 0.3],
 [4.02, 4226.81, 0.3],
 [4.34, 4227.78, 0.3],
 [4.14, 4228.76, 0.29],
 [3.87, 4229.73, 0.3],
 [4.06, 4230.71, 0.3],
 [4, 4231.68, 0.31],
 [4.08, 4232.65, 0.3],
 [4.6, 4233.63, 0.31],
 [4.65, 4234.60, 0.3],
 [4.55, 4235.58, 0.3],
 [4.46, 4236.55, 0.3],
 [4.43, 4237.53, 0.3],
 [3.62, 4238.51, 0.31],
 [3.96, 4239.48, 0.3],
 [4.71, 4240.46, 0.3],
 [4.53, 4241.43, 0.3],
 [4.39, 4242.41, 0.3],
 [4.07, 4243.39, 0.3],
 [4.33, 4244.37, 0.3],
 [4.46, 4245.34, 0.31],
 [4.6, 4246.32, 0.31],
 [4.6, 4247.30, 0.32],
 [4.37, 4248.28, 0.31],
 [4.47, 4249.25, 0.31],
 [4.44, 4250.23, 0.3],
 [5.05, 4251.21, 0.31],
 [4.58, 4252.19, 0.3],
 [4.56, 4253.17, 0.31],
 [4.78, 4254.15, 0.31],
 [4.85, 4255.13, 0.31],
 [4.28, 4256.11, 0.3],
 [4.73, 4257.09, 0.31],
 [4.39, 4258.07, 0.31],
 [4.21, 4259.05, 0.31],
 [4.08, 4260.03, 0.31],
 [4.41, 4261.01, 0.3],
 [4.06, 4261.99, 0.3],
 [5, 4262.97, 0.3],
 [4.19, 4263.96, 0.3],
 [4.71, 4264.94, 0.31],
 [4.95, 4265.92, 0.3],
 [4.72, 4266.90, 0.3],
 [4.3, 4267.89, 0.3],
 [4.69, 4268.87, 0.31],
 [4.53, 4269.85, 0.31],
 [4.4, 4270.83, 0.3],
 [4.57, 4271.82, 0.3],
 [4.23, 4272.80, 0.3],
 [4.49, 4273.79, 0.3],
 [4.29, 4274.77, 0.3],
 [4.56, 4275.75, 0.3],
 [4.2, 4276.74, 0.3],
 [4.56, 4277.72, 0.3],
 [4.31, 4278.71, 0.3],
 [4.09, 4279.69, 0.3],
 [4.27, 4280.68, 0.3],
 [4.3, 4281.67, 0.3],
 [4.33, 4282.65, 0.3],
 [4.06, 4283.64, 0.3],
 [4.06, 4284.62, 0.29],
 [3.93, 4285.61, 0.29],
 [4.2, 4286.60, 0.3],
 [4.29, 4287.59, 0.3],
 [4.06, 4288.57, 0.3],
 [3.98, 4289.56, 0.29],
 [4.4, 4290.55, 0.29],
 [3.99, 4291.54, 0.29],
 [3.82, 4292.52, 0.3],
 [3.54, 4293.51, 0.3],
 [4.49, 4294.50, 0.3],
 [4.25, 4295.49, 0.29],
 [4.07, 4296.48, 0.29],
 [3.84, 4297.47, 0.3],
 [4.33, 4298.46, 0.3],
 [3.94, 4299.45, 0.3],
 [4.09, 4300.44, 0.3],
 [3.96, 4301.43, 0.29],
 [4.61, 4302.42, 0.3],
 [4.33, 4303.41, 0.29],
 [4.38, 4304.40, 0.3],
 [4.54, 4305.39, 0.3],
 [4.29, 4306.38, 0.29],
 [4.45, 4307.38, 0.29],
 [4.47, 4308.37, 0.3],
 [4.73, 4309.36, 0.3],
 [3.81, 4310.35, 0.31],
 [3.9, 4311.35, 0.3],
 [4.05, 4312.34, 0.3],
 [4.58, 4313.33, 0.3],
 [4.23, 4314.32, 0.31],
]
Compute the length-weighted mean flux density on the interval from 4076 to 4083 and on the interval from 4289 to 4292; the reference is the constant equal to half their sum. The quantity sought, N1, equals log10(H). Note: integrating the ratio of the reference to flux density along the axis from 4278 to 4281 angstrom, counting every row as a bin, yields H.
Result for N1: 0.485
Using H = 3.06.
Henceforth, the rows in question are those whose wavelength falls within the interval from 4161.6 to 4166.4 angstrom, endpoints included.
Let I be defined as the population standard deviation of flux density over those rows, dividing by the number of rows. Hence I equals 0.29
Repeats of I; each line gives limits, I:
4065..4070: 0.19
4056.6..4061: 0.43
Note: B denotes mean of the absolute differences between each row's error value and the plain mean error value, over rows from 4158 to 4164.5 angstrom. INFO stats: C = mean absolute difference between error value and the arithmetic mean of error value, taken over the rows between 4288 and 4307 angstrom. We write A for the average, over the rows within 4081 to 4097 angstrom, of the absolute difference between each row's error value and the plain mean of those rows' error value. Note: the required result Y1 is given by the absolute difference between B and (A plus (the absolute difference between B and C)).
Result 0.002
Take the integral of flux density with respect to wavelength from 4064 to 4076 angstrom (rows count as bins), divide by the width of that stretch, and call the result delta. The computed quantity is 4.47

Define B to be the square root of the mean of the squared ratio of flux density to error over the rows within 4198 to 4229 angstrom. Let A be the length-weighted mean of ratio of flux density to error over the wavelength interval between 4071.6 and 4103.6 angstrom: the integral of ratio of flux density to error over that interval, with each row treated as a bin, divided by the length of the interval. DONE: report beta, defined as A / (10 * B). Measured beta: 0.090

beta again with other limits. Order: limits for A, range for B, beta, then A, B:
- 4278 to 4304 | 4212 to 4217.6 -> 0.102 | 14.0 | 13.7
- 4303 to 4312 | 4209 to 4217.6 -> 0.108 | 14.5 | 13.5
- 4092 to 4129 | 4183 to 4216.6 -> 0.094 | 12.8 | 13.7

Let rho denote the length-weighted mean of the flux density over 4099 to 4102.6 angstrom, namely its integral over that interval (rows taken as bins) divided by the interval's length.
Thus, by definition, 4.44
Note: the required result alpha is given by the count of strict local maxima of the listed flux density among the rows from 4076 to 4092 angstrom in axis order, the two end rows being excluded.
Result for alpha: 5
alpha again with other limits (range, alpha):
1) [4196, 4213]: 5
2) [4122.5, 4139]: 5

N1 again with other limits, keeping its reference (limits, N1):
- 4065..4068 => 0.437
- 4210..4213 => 0.518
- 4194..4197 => 0.463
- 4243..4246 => 0.480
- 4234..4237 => 0.456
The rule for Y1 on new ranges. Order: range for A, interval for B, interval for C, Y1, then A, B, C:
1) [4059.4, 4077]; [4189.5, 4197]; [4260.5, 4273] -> 0.005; 0.0062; 0.002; 0.0036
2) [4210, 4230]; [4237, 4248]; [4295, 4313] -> 0.000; 0.0051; 0.006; 0.0048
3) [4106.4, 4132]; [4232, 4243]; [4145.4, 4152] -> 0.007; 0.0050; 0.003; 0.0078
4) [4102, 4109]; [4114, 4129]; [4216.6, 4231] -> 0.000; 0.0056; 0.006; 0.0056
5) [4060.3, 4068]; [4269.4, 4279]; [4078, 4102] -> 0.007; 0.0050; 0.002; 0.0060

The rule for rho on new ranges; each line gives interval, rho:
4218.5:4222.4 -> 4.32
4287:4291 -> 4.18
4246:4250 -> 4.50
